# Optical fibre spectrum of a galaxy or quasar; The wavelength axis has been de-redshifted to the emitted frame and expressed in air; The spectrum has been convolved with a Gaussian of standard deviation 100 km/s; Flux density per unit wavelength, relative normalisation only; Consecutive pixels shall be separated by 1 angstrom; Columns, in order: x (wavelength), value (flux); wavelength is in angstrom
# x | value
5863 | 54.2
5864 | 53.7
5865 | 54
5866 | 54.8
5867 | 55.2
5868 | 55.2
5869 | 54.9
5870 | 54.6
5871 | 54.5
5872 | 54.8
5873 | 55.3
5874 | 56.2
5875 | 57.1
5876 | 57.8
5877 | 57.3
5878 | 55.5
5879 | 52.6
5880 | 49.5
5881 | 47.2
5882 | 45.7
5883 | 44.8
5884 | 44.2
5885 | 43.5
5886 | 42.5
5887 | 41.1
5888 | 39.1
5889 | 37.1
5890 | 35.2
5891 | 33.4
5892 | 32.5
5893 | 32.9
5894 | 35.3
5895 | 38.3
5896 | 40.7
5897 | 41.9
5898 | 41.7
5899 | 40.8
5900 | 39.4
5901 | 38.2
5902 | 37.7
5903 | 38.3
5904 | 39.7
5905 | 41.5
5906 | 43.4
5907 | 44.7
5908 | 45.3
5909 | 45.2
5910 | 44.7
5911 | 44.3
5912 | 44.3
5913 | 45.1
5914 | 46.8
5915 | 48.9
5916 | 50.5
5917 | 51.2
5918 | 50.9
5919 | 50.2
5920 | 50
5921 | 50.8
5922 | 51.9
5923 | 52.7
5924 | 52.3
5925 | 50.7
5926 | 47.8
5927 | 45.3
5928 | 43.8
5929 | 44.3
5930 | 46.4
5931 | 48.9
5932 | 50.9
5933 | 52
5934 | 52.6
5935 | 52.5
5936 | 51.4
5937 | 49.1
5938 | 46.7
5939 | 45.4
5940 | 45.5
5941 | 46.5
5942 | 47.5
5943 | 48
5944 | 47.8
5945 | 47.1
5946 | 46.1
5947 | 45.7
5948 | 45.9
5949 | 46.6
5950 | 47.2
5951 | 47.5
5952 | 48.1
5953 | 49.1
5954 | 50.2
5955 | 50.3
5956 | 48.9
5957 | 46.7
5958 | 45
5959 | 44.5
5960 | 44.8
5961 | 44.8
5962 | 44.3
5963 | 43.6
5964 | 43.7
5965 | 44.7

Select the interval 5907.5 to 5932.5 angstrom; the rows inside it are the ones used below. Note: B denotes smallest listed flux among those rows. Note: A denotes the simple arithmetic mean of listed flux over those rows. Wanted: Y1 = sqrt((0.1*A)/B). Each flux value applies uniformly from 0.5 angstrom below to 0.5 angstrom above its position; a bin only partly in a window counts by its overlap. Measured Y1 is 0.331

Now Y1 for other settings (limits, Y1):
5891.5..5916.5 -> 0.358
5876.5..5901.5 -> 0.360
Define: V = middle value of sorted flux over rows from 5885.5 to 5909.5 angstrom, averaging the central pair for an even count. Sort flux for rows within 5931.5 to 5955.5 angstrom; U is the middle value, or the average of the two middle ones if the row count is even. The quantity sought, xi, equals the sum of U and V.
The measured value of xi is 87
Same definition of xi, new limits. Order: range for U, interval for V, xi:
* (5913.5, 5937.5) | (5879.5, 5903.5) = 91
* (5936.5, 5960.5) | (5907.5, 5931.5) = 95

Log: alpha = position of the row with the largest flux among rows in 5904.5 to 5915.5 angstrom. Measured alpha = 5915 angstrom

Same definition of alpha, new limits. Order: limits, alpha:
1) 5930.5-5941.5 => 5934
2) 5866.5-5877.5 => 5876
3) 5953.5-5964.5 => 5955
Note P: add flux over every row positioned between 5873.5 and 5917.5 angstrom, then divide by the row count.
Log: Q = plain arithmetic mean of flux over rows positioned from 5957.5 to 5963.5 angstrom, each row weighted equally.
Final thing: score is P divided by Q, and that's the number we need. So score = 0.99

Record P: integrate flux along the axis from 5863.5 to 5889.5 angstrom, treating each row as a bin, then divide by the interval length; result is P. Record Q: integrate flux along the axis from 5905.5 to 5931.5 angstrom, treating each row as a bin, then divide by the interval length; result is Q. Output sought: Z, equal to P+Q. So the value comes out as 98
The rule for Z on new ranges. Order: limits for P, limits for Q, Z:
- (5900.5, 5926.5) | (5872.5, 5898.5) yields 91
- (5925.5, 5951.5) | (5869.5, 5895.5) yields 94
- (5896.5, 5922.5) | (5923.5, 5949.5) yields 93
